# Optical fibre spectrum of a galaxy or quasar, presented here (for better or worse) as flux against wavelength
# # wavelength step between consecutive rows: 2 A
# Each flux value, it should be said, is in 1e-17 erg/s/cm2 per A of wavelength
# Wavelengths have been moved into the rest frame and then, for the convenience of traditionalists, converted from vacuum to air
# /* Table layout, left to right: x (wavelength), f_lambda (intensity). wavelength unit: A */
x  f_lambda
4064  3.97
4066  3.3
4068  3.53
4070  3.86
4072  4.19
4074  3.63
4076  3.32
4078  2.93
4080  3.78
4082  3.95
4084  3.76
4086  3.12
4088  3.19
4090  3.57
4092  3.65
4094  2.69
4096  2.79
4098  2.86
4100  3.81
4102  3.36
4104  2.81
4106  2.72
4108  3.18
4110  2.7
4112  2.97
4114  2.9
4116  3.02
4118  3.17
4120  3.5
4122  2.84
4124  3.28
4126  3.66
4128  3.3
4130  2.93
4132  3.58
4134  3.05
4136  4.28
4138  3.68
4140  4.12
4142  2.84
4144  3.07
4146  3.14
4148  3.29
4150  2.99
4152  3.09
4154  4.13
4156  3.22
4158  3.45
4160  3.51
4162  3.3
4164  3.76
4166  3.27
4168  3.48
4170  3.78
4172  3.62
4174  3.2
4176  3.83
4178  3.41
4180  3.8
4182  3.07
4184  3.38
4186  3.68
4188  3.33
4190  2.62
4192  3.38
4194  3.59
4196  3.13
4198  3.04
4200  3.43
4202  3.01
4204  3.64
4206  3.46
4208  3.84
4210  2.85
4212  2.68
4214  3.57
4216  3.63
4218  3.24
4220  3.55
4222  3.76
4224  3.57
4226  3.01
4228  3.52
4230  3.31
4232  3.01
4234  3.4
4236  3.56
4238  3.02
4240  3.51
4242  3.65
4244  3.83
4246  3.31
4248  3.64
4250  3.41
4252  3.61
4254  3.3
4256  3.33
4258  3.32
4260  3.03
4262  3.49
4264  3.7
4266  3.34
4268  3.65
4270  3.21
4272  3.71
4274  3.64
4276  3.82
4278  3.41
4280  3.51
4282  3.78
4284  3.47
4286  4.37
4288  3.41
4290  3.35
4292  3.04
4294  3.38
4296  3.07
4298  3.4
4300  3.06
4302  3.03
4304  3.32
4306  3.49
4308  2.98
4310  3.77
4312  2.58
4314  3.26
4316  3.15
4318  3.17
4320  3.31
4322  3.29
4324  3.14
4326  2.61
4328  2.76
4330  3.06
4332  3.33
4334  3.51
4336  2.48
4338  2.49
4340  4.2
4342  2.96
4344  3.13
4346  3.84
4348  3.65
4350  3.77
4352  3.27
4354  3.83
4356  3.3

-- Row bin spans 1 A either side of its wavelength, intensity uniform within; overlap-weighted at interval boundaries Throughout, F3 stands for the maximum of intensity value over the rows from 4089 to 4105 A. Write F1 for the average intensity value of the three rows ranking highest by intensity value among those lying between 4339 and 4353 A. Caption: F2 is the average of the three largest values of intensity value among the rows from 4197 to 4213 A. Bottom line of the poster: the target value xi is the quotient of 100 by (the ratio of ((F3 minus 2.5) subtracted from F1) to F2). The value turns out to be 139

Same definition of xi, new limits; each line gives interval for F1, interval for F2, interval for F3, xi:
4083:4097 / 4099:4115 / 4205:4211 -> 149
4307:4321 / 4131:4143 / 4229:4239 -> 169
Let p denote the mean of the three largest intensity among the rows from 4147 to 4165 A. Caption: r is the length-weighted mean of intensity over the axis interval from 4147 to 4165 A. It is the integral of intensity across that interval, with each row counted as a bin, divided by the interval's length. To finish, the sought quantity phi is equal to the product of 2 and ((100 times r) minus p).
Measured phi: 676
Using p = 3.80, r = 3.42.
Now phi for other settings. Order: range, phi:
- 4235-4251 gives 691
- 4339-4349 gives 703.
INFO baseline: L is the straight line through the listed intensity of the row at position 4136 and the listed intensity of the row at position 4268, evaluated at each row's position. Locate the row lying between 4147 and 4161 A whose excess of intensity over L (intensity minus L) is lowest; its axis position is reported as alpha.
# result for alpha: 4150 A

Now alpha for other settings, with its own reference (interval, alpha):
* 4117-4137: 4122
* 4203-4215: 4212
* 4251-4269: 4260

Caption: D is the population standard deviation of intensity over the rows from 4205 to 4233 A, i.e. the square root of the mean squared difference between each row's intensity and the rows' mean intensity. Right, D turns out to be 0.34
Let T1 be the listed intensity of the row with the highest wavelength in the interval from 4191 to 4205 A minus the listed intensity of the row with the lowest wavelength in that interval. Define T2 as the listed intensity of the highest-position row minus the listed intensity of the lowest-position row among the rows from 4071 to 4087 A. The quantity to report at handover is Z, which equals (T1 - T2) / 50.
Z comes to 0.027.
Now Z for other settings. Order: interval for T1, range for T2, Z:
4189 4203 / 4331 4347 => -0.002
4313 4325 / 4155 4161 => -0.008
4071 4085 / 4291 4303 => -0.008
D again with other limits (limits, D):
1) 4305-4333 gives 0.32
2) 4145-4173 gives 0.30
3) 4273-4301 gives 0.34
